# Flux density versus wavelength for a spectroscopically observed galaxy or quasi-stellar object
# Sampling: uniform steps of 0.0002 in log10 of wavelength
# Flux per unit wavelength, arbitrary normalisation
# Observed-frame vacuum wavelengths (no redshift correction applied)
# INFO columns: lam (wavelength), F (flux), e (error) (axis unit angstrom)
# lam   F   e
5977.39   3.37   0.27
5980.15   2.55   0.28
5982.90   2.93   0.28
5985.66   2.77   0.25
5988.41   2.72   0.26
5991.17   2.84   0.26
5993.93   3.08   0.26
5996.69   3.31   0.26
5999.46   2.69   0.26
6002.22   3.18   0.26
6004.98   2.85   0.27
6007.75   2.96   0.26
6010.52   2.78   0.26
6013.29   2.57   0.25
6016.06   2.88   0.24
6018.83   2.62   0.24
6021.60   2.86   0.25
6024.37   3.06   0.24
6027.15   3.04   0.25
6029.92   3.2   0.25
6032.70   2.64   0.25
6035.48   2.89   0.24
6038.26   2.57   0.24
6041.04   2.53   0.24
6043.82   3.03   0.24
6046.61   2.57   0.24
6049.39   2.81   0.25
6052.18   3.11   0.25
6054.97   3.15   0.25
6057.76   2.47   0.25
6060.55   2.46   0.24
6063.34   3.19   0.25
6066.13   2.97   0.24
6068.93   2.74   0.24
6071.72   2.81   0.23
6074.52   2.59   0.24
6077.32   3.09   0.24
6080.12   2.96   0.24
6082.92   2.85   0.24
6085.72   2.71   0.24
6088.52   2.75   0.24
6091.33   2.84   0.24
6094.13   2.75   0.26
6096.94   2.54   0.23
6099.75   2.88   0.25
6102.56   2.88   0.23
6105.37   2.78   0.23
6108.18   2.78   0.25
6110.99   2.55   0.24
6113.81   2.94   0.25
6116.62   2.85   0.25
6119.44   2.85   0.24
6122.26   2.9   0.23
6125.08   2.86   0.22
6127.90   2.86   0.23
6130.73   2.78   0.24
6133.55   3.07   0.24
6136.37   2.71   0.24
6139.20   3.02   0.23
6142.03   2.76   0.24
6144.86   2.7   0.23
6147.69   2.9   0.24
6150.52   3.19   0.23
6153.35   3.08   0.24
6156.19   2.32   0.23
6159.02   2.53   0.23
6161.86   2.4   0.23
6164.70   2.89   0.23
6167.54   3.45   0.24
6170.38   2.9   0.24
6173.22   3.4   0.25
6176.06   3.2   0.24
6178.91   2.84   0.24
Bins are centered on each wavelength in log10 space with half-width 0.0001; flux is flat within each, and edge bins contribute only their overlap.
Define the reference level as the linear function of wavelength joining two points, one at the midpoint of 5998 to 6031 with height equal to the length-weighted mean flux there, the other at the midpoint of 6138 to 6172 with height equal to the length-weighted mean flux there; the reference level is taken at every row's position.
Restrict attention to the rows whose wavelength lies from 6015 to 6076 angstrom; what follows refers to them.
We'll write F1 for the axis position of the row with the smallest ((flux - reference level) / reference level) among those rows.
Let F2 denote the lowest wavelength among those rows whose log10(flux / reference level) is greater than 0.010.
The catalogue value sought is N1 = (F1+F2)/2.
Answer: 6042.5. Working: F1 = 6060.55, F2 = 6024.37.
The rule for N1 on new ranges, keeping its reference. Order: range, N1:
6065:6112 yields 6081.5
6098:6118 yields 6112.4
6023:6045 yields 6032.7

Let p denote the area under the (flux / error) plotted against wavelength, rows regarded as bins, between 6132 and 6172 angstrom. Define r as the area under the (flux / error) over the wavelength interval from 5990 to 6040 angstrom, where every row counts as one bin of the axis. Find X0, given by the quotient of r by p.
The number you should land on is 1.2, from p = 485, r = 573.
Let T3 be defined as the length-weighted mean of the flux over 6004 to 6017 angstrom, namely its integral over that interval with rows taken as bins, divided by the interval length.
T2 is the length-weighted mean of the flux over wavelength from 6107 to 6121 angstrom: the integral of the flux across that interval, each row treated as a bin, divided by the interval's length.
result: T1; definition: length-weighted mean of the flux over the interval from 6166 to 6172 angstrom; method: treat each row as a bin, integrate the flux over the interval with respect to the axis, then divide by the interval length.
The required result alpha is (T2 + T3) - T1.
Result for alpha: 2.4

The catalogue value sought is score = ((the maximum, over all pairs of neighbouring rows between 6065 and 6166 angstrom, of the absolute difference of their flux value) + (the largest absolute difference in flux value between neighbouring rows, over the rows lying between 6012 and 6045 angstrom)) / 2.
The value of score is 0.66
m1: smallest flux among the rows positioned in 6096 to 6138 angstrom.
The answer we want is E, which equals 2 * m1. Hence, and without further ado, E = 5.08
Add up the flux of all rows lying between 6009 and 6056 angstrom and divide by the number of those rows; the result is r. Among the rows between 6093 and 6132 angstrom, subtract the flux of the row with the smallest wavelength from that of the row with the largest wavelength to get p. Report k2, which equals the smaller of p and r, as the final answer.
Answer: 0.03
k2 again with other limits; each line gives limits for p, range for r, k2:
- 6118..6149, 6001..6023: 0.05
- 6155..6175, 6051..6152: 1.08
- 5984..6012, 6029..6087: 0.01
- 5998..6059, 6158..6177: -0.22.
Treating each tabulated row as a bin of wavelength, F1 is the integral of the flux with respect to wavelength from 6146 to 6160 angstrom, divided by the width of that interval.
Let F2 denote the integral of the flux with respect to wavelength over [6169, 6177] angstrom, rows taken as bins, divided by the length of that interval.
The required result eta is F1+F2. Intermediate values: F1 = 2.81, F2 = 3.17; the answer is 5.98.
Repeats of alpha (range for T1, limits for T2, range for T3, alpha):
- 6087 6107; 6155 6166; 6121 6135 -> 2.7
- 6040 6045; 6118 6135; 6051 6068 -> 3.0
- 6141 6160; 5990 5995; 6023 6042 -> 3.0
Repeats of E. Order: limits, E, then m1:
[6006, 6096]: 4.92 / 2.46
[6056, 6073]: 4.92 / 2.46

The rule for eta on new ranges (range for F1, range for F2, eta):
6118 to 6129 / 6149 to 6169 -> 5.70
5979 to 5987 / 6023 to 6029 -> 5.82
